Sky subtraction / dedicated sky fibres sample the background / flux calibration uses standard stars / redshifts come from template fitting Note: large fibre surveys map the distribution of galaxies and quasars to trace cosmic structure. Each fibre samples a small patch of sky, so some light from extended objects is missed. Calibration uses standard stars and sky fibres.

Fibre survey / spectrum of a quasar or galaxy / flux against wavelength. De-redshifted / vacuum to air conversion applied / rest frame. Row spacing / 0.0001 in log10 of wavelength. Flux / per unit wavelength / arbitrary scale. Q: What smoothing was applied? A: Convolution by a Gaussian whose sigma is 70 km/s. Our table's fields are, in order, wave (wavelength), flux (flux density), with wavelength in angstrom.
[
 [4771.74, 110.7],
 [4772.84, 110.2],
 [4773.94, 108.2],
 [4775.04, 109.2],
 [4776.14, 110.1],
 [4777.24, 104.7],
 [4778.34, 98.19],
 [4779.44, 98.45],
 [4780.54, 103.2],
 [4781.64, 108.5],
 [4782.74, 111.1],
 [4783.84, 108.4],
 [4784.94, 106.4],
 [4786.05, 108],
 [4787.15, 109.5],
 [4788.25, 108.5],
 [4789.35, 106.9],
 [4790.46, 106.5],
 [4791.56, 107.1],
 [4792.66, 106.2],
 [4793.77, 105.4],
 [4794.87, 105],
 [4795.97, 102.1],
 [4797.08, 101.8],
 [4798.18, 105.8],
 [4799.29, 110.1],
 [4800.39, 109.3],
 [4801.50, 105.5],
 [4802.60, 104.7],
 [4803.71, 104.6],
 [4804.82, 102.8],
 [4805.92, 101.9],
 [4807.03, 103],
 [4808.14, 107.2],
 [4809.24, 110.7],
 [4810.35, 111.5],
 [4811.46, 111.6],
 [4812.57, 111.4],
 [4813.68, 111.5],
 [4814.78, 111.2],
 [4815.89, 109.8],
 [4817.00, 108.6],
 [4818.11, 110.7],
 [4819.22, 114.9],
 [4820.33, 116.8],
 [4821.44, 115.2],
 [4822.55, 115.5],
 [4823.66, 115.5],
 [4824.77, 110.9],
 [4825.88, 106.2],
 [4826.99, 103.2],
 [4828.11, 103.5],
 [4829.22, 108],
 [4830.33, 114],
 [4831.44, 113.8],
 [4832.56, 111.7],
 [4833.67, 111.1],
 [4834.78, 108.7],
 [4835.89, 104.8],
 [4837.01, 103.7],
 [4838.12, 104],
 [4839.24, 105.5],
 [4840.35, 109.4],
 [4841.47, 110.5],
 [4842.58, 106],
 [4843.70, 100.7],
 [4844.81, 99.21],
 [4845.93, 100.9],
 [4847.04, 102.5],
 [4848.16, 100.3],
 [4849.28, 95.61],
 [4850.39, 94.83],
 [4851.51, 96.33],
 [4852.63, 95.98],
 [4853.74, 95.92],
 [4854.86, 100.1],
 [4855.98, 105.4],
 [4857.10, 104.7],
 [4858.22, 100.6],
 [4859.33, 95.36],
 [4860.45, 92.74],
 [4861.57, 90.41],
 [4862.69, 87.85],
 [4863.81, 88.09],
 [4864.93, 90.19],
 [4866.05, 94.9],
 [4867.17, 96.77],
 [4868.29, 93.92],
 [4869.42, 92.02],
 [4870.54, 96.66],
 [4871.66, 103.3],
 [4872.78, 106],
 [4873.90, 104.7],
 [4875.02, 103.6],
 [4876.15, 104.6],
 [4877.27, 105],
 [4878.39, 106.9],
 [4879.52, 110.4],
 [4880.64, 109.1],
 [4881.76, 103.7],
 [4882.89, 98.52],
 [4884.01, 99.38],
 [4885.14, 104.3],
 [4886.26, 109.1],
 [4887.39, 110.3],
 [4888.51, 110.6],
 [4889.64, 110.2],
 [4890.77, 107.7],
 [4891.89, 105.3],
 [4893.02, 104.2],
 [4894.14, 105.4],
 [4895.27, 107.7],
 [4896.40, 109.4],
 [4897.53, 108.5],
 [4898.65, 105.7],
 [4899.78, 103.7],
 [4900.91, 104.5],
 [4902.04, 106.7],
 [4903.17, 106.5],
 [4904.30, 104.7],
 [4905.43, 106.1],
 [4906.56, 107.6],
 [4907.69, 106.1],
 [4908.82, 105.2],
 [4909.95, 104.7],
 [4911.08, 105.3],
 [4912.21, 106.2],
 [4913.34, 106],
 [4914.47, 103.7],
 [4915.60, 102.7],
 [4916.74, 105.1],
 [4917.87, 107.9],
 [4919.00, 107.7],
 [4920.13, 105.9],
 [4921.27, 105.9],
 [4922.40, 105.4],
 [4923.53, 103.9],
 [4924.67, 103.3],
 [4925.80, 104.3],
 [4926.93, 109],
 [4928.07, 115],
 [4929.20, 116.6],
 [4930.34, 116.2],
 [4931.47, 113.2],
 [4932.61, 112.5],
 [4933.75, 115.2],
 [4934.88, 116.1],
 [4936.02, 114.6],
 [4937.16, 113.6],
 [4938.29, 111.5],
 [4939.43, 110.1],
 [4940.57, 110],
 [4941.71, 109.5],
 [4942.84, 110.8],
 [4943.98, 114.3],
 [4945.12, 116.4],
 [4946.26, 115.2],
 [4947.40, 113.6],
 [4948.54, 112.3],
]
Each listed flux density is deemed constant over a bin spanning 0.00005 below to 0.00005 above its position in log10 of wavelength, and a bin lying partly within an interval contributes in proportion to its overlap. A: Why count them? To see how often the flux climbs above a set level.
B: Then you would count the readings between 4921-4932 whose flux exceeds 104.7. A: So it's 7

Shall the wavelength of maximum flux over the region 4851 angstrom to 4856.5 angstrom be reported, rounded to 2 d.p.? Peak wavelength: 4855.98 angstrom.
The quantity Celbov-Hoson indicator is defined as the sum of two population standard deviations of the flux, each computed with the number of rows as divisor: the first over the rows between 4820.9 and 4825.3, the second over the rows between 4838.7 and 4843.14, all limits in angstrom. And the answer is 4.1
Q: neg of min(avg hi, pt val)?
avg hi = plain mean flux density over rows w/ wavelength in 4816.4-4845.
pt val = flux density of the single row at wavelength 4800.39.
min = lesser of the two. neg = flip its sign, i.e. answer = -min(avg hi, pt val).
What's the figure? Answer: -109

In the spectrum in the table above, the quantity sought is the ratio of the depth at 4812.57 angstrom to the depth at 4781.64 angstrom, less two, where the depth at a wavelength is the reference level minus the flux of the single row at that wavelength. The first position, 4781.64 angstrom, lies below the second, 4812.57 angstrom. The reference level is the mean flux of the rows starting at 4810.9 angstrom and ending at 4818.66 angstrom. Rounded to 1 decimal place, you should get -2.3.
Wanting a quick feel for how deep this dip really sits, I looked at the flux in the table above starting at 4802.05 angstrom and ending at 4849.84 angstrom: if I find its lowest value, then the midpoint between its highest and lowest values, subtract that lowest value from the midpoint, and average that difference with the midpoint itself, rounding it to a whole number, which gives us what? 58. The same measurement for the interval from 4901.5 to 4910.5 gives 54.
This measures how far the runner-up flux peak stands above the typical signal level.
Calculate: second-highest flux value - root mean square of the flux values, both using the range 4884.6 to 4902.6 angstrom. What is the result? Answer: 3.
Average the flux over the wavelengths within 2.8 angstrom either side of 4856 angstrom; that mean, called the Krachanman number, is 101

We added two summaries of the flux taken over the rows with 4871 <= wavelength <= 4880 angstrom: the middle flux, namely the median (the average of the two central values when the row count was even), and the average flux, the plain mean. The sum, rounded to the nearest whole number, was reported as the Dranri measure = 210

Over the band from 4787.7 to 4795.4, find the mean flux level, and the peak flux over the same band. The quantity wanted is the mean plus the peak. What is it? 215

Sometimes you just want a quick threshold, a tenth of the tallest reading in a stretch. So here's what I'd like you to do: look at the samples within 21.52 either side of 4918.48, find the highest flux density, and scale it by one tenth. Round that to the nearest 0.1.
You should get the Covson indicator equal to 11.7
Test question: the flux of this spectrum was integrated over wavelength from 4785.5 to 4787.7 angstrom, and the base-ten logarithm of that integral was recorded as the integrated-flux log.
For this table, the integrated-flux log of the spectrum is 2.380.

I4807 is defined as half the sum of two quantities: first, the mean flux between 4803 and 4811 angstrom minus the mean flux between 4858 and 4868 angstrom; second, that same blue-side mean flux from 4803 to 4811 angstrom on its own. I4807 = 59.5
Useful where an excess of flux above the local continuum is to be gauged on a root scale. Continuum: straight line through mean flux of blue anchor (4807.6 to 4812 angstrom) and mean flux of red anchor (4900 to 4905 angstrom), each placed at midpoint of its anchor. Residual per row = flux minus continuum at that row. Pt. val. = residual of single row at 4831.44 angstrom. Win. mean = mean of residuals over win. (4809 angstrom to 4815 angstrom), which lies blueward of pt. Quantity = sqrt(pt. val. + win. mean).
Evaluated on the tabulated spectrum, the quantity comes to 2.4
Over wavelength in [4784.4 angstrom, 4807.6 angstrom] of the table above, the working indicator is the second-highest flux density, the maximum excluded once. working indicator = 109.5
